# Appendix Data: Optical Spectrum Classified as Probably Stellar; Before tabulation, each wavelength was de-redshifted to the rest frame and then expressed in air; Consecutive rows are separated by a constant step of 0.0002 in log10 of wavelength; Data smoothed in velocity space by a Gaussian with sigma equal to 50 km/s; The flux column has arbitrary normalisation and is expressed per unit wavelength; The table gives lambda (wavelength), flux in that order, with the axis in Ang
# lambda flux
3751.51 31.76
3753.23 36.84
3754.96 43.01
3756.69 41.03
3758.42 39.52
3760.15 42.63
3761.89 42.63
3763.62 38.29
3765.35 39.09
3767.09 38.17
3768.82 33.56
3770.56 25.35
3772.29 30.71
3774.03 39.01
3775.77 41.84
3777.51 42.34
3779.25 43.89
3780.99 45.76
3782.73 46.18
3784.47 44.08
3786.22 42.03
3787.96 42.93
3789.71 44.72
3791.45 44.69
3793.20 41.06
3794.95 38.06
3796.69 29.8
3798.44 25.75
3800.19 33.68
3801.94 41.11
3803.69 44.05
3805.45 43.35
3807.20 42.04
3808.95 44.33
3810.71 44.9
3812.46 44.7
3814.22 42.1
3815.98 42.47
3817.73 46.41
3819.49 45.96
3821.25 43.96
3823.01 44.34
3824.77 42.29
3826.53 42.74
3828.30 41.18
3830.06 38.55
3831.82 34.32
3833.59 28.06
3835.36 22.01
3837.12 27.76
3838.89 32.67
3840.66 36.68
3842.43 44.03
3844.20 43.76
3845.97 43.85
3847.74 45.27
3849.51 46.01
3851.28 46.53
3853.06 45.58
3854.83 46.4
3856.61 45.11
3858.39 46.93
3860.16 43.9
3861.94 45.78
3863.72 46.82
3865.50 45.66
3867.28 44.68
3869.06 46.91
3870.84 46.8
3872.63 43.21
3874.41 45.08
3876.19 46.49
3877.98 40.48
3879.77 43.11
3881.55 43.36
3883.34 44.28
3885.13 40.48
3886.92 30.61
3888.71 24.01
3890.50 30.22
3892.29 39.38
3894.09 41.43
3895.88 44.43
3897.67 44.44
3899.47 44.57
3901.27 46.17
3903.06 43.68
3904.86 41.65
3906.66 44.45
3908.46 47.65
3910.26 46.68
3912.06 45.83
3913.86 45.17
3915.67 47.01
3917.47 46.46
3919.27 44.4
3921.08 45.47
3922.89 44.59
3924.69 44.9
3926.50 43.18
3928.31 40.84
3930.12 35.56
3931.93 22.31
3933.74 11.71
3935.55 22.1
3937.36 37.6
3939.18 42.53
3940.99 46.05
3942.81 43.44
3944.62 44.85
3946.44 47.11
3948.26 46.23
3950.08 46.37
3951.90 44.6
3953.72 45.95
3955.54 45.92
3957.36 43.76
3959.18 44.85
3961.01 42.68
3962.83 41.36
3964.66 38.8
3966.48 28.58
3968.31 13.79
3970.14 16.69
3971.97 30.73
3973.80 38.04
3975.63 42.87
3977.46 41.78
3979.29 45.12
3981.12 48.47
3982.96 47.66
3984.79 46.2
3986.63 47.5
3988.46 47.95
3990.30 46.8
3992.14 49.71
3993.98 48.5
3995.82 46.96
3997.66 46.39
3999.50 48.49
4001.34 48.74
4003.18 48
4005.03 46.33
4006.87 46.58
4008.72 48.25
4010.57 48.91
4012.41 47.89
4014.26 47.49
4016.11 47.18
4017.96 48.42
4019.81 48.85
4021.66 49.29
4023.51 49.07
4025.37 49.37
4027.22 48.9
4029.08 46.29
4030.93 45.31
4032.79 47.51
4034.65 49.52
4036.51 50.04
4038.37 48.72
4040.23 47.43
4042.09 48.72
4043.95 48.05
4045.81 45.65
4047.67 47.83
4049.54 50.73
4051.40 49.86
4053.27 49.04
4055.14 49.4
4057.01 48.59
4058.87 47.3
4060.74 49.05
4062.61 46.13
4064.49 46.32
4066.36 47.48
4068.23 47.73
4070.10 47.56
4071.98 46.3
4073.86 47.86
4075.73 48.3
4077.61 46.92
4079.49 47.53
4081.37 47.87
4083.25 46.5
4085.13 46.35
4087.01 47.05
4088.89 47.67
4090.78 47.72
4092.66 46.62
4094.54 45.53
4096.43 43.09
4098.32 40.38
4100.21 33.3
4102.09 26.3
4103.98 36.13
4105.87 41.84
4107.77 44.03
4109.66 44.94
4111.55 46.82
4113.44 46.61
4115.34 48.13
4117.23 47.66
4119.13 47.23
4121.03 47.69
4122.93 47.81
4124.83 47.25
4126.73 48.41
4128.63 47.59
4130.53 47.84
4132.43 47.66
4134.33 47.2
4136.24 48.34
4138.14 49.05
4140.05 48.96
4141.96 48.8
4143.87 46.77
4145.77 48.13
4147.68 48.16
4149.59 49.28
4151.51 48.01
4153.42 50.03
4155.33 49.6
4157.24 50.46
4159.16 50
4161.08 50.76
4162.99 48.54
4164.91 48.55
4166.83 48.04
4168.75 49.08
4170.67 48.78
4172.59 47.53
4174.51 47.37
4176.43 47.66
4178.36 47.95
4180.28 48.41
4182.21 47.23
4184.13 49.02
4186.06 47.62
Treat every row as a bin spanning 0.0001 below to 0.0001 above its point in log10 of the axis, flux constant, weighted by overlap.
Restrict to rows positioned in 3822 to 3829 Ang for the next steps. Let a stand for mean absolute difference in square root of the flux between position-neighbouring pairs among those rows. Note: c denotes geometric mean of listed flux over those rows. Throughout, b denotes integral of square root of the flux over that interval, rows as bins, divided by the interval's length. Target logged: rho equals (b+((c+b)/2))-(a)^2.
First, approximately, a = 0.10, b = 6.5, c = 42.6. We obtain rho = 31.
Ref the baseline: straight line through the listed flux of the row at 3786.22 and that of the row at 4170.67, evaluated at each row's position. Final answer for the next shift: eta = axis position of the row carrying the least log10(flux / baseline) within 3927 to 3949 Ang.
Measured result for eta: 3933.74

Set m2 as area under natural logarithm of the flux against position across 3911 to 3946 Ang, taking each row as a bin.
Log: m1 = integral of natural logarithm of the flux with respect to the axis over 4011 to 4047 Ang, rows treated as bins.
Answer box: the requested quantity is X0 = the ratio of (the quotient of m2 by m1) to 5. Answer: 0.183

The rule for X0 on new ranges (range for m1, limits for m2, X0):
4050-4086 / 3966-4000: 0.179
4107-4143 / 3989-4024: 0.195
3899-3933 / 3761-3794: 0.191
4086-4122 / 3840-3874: 0.191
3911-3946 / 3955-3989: 0.194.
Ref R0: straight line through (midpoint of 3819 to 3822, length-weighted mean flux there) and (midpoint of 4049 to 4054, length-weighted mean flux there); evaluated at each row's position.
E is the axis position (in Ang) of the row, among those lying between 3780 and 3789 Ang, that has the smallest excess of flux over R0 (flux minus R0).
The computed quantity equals 3786.22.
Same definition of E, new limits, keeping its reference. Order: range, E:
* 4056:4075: 4071.98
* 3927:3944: 3933.74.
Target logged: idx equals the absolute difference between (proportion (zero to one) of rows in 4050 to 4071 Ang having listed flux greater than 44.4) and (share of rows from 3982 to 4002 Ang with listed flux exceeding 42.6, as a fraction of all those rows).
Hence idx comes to 0.0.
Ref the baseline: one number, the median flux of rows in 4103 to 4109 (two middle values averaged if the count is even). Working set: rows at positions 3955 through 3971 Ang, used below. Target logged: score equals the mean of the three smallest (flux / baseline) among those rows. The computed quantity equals 0.47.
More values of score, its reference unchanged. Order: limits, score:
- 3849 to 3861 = 1.07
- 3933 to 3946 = 0.57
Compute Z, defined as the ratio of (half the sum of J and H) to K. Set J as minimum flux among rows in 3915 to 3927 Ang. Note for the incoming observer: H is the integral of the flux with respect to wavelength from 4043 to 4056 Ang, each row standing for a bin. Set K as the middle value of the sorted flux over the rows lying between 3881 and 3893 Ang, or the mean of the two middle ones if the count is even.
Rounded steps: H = 632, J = 43.18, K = 39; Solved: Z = 8.6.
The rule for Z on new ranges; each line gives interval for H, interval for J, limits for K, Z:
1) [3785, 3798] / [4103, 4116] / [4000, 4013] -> 5.8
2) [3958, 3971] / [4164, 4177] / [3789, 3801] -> 6.2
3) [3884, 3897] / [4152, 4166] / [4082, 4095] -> 5.6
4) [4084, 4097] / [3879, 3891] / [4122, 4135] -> 6.6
